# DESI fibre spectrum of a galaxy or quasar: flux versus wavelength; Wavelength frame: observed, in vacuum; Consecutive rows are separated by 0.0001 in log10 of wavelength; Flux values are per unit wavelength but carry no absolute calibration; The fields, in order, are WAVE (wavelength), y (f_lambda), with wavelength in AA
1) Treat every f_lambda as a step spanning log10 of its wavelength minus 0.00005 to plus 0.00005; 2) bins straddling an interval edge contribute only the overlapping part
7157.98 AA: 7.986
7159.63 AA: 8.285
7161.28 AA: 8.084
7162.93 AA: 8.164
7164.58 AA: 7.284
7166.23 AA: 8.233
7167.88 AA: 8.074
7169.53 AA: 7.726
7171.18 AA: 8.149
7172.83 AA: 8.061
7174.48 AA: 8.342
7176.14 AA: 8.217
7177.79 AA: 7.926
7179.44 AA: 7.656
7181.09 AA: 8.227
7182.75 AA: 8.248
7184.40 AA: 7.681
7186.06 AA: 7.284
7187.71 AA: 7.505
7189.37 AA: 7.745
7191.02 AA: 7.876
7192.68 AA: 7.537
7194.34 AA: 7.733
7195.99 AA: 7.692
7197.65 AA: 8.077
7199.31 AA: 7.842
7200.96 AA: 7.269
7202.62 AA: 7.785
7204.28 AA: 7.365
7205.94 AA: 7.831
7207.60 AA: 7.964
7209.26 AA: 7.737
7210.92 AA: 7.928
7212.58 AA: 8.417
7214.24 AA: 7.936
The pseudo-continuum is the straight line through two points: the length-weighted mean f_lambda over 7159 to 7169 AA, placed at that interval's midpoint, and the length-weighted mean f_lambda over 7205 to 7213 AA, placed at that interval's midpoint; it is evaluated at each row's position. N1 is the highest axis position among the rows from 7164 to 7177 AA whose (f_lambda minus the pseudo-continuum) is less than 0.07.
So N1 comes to 7172.83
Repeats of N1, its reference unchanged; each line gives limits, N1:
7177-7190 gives 7189.37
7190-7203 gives 7202.62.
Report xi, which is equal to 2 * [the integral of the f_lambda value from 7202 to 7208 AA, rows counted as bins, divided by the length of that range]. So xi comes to 15.4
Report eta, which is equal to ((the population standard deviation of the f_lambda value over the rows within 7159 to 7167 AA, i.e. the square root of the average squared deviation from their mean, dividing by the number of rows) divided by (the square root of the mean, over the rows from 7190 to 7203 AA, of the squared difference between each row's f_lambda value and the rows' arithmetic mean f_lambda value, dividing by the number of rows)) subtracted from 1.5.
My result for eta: -0.1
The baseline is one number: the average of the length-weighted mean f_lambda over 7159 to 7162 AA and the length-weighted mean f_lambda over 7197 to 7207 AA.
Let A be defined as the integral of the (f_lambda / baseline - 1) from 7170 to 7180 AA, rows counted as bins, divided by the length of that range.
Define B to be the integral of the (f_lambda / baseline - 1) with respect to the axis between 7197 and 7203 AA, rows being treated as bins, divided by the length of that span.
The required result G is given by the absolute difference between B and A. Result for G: 0.041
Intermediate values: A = 0.015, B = -0.03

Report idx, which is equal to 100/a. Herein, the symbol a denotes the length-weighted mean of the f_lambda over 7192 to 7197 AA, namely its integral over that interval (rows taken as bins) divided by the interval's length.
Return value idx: 13.0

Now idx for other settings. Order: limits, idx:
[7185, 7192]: 13.2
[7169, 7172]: 12.6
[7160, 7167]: 12.6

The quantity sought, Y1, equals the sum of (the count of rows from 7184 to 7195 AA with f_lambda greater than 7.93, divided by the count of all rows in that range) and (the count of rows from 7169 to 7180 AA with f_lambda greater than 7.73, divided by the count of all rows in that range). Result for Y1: 0.7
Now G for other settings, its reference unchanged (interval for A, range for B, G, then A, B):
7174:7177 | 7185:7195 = 0.082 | 0.042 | -0.04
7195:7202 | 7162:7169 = 0.026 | -0.027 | 0.00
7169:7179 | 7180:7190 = 0.036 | 0.016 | -0.02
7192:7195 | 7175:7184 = 0.052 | -0.038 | 0.01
